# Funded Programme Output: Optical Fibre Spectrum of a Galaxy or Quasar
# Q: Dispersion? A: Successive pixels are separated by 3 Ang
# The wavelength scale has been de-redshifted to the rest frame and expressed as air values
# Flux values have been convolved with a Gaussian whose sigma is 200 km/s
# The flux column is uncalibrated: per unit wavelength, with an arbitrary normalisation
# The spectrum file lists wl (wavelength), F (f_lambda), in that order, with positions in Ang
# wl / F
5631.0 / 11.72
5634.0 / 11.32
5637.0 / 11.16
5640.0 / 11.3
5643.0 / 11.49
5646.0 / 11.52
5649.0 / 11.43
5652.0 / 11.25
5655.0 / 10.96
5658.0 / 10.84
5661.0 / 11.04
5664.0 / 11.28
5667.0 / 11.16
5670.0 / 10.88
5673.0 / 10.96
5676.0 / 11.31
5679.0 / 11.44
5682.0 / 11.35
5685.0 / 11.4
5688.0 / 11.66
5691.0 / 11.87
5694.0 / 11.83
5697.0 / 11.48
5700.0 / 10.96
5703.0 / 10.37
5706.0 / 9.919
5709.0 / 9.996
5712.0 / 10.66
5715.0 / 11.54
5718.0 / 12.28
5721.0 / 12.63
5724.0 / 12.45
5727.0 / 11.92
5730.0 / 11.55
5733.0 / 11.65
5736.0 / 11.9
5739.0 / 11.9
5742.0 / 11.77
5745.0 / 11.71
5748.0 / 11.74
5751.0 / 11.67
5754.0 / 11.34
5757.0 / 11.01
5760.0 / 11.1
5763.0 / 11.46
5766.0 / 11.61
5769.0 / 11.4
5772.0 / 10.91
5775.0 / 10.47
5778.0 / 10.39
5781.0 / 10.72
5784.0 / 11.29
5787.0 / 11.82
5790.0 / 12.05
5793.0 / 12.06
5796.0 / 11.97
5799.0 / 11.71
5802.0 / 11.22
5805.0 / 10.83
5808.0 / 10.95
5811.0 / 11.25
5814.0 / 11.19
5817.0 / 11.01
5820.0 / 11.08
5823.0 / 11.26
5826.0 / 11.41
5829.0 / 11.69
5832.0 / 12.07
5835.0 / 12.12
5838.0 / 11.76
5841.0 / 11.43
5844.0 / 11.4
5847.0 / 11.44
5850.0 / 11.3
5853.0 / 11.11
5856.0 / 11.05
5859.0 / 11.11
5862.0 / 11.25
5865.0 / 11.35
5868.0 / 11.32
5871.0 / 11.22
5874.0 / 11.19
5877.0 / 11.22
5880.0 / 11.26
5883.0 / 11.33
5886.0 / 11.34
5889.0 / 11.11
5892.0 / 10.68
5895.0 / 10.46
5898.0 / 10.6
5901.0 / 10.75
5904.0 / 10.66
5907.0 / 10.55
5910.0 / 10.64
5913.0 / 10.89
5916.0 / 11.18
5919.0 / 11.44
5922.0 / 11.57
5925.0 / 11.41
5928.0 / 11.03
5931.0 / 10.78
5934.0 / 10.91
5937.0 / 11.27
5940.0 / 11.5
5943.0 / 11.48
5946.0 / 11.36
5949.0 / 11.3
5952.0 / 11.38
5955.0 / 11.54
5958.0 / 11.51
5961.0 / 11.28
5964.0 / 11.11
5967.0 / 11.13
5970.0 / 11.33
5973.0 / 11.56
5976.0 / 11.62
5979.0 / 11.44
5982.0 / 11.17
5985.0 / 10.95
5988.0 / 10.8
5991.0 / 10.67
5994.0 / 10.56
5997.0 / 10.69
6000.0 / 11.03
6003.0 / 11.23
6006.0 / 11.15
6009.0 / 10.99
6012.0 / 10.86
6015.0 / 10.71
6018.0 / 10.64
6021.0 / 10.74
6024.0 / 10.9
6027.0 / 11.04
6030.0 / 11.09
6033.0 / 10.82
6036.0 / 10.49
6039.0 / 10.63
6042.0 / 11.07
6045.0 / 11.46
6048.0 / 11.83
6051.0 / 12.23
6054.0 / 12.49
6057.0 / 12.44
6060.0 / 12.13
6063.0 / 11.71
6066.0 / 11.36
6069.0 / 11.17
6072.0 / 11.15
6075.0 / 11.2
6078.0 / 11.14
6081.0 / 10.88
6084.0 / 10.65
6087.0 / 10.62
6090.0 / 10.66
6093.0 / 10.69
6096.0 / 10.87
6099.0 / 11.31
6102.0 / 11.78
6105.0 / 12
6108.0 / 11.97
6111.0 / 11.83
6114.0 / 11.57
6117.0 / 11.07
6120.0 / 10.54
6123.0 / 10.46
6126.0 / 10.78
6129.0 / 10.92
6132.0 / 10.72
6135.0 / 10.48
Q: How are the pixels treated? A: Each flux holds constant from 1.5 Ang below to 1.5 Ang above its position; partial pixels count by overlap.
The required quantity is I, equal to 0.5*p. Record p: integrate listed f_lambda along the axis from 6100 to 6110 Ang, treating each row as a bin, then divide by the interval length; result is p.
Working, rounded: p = 11.9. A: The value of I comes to 5.94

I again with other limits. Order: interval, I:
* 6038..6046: 5.53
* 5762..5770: 5.75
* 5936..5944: 5.71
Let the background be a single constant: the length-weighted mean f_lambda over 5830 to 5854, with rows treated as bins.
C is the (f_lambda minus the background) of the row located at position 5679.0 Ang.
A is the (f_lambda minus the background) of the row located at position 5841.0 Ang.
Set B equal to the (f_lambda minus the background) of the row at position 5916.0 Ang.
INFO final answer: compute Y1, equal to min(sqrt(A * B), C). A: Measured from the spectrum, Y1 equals -0.2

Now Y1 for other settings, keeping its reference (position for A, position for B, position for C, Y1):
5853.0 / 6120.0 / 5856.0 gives -0.5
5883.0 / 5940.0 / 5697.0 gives -0.1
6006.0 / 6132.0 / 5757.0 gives -0.6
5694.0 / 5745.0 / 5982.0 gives -0.4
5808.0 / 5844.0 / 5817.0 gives -0.6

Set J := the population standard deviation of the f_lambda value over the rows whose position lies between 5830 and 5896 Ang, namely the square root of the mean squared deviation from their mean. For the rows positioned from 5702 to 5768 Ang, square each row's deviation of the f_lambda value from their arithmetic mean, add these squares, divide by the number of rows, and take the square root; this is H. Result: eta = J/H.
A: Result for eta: 0.5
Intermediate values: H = 0.70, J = 0.4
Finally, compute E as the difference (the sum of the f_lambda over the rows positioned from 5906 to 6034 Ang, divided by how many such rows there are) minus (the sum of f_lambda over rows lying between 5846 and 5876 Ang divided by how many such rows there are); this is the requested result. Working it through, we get -0.14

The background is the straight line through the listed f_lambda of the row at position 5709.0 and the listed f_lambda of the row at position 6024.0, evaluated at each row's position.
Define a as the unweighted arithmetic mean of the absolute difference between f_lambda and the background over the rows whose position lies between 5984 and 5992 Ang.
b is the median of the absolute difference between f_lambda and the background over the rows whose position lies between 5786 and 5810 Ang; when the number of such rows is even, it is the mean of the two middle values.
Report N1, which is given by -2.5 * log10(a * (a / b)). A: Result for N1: 5.5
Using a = 0.10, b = 1.5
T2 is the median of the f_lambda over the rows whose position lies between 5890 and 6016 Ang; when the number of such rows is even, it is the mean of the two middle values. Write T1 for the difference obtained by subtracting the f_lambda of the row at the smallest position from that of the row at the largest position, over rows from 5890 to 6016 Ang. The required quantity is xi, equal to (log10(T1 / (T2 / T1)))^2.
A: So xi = 16.7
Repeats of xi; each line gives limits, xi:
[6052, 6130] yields 0.4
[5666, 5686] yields 5.3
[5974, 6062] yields 2.6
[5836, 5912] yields 0.9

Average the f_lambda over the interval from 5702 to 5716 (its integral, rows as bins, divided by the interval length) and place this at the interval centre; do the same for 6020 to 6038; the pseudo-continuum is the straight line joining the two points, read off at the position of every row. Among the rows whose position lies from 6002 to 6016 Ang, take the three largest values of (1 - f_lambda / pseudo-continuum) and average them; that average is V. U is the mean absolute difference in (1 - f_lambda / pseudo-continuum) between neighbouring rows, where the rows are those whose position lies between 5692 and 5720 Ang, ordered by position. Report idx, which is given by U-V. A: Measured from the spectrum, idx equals 0.05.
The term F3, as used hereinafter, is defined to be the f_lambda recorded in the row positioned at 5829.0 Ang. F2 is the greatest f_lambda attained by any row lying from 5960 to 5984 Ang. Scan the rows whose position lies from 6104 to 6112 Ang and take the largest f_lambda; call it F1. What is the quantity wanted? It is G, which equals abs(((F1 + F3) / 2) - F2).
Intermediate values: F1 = 12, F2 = 11.62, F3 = 11.69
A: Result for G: 0.2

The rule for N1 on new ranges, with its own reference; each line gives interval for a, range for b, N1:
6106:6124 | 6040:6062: 1.4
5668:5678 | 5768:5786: -0.8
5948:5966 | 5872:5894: 0.6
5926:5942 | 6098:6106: 1.2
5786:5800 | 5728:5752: -0.6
